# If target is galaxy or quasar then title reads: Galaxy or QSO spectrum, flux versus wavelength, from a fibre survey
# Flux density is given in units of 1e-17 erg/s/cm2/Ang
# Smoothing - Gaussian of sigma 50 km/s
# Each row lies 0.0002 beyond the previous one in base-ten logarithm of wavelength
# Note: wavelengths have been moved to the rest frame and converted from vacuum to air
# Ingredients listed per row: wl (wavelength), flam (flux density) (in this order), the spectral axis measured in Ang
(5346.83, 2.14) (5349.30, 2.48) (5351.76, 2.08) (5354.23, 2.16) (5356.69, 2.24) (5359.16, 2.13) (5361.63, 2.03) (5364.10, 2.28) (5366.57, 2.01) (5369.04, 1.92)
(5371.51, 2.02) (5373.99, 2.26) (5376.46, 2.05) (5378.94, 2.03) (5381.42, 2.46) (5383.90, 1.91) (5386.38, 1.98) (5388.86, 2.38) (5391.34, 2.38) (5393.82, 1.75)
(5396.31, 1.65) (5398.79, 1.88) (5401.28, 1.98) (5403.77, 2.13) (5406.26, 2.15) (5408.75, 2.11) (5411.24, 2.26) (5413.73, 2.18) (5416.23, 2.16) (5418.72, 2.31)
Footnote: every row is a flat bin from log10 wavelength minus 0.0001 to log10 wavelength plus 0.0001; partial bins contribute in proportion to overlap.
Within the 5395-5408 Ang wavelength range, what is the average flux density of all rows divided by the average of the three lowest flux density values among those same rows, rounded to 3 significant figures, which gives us 1.07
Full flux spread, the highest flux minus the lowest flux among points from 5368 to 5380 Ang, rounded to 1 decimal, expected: 0.3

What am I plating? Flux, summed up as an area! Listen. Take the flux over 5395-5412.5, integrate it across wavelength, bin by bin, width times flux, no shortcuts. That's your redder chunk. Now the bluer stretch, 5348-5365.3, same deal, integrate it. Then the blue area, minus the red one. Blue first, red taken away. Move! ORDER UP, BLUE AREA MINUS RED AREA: 2.7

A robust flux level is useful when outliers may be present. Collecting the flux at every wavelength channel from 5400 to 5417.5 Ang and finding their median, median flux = 2.15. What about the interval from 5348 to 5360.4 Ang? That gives 2.16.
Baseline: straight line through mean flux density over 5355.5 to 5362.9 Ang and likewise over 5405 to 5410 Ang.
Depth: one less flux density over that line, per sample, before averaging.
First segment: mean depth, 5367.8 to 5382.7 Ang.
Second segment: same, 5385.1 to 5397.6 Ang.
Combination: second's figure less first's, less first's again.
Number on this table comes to 0.04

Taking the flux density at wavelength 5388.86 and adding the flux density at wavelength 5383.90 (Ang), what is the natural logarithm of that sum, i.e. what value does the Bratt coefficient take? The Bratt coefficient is 1.46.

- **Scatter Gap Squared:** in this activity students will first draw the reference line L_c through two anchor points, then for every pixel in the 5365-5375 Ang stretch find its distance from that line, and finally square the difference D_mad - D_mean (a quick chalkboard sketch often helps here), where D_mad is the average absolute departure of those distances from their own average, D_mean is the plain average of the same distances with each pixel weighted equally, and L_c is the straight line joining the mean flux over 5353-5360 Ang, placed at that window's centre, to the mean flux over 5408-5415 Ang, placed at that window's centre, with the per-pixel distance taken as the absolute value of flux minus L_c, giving 0.014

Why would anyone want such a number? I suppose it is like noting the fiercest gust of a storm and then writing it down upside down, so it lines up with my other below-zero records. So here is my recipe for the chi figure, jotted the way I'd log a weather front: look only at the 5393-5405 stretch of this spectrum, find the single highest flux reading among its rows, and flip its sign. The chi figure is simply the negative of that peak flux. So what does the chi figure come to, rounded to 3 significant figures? -2.13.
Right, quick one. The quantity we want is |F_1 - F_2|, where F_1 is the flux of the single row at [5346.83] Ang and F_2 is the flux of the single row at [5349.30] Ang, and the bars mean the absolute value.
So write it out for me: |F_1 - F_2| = 0.34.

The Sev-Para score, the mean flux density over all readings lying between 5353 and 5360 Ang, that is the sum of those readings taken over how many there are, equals 2.18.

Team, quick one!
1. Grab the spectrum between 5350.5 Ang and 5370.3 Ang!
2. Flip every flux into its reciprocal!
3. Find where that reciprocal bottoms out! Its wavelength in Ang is 5364.10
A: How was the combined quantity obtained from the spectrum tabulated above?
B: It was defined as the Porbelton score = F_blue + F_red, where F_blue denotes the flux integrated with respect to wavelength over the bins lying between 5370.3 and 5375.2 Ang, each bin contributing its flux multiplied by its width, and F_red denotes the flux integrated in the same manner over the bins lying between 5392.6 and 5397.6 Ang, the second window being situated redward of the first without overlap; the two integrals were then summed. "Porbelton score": 19.0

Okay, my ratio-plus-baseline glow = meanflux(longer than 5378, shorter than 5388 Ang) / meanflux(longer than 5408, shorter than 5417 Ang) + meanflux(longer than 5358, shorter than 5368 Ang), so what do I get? 3.07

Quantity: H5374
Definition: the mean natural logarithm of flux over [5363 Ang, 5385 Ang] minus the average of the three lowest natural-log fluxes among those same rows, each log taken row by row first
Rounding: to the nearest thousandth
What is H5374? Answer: 0.075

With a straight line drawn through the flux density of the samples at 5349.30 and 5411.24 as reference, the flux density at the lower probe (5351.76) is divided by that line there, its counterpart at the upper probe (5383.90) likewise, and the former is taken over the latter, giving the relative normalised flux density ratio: 1.04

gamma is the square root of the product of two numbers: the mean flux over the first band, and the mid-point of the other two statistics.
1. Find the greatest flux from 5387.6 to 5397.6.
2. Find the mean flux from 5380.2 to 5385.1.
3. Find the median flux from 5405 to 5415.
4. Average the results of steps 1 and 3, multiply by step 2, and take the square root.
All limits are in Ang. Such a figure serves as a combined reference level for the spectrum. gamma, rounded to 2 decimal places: 2.23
